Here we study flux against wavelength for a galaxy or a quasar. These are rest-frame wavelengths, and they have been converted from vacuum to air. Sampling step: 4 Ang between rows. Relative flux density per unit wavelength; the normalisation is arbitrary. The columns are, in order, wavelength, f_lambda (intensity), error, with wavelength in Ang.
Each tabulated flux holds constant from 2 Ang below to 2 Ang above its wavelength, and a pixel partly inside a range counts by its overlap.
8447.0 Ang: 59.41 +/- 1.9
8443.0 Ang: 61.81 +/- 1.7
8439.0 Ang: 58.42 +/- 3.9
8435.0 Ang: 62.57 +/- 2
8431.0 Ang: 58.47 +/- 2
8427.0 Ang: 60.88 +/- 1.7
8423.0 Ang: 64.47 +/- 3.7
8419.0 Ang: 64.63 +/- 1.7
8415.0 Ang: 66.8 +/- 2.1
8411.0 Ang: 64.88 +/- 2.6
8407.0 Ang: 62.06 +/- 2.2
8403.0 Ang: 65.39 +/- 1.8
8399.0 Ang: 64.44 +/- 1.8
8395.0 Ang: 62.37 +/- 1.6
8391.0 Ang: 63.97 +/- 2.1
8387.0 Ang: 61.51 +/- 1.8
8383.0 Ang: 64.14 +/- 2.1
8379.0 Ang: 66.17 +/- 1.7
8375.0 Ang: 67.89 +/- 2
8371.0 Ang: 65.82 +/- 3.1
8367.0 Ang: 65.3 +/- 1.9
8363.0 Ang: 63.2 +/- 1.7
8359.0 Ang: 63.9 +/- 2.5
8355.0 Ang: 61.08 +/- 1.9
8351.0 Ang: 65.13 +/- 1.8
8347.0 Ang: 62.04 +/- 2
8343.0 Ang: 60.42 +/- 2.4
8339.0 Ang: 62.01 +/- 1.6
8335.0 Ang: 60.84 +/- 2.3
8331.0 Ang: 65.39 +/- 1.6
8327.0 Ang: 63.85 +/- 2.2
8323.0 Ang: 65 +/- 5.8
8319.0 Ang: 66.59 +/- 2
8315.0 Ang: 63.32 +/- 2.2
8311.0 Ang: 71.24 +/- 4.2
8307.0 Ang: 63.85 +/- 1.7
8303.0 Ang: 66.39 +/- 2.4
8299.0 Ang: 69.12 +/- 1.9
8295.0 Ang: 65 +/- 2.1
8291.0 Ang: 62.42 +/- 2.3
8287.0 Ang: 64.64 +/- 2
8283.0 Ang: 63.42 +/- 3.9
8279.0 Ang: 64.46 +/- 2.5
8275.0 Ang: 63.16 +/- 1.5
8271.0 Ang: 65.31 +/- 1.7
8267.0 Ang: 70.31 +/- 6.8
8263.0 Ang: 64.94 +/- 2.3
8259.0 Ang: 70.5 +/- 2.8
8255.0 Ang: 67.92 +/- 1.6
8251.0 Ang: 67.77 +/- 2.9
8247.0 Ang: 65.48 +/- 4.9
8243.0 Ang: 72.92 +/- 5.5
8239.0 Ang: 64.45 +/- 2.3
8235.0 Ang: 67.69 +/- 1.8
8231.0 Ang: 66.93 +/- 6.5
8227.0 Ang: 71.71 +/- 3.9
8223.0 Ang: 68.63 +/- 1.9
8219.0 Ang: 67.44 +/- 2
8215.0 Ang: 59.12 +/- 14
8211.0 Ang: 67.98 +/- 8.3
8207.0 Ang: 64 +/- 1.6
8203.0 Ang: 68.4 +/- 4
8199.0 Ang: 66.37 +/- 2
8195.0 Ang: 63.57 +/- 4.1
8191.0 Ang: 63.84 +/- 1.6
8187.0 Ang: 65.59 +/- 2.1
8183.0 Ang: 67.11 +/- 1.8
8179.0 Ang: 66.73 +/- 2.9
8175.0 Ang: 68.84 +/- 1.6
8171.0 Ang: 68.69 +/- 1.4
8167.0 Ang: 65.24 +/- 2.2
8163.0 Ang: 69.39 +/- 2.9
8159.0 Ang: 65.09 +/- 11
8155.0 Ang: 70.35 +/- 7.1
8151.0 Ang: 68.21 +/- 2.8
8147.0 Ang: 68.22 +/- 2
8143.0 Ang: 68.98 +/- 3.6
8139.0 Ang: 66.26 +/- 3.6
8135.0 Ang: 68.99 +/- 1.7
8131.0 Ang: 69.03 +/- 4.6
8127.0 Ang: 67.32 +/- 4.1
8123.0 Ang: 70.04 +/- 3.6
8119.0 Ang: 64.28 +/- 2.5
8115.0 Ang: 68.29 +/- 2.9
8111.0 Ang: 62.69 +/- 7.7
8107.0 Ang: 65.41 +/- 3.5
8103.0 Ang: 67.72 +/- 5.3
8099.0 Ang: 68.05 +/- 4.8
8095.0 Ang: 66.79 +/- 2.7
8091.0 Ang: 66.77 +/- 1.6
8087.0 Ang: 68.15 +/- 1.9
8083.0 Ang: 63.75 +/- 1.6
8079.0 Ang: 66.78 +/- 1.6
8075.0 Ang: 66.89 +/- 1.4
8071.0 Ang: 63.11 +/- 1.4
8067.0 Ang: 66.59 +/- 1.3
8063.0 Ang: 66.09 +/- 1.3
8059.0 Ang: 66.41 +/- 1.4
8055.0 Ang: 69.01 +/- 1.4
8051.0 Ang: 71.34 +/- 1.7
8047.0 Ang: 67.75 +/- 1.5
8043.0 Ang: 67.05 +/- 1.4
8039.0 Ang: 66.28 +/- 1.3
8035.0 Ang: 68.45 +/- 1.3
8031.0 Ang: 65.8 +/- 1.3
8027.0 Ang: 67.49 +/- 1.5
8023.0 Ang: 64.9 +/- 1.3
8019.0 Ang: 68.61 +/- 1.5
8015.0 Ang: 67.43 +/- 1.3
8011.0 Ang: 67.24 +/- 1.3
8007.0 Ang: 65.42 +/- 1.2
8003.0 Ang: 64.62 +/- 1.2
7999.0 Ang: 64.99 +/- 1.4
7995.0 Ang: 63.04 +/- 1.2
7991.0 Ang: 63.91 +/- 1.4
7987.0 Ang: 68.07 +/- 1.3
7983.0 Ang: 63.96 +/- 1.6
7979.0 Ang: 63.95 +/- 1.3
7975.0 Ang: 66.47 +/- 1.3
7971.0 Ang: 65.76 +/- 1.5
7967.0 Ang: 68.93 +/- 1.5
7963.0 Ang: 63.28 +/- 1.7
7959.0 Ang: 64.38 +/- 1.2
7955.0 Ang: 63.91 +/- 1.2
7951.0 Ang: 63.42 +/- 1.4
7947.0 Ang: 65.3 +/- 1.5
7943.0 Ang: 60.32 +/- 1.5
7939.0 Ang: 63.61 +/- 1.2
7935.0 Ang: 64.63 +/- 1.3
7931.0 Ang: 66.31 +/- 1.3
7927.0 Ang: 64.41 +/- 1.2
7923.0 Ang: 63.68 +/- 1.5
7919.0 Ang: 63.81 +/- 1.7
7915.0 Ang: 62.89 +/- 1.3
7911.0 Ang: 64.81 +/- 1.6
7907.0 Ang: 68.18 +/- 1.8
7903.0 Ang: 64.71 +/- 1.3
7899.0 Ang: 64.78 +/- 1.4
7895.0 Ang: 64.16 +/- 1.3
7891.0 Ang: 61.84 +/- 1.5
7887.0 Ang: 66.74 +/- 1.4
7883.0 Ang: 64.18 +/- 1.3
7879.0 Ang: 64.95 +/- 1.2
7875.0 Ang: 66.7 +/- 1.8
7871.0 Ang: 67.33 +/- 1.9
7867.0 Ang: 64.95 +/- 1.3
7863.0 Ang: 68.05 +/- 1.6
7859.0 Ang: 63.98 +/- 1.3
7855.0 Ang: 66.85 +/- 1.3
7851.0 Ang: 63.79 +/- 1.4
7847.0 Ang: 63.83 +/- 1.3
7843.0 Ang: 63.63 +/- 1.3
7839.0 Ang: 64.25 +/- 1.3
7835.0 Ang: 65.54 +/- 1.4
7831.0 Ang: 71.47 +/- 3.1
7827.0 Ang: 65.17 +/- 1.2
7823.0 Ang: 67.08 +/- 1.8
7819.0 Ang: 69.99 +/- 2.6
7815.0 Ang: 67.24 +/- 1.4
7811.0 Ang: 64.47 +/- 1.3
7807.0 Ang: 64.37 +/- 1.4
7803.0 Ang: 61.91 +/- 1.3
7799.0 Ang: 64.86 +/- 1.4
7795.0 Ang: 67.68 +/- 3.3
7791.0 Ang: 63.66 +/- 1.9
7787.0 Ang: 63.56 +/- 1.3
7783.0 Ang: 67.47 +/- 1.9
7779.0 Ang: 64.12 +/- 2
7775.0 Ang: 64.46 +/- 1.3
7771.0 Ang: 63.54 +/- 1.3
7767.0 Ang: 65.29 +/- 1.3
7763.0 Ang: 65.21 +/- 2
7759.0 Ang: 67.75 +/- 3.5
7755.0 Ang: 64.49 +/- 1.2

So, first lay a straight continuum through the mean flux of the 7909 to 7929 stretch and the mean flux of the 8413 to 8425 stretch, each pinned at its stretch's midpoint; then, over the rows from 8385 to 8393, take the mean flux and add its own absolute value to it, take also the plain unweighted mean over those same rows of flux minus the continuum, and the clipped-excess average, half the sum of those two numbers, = 62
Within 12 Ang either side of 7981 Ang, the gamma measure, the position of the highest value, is 7987.0 Ang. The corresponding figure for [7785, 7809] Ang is 7795.0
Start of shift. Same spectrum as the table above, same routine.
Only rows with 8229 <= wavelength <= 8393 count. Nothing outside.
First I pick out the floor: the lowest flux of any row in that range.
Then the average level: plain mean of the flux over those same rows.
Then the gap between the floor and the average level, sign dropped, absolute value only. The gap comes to 4.8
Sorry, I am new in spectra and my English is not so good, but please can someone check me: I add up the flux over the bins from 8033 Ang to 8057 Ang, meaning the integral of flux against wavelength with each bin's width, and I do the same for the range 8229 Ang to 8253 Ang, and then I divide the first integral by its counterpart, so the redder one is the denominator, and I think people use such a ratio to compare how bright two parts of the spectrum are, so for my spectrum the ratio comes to 1.01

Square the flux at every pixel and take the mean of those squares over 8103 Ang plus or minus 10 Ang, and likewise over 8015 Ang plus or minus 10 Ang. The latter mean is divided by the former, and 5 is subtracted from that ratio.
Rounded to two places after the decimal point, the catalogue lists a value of -3.98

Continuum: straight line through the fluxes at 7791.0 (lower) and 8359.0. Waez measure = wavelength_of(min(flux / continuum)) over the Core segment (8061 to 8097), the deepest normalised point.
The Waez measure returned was 8071.0 Ang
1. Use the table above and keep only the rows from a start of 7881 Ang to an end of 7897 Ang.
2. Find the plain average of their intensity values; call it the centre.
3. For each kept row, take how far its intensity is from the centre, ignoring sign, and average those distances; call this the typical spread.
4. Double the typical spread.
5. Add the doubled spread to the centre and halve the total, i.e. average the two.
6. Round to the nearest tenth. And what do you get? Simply 33.4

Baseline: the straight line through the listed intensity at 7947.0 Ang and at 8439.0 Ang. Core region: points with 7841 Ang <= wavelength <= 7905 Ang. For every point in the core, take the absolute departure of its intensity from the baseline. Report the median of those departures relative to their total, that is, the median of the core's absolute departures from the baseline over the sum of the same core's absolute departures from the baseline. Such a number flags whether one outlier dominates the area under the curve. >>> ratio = 0.053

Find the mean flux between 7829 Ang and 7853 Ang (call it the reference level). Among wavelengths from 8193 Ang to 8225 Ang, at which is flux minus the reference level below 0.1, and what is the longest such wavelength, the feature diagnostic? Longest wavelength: 8215.0 Ang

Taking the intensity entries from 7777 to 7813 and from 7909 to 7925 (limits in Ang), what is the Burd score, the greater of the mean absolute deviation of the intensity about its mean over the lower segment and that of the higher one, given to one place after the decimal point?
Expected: 1.3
